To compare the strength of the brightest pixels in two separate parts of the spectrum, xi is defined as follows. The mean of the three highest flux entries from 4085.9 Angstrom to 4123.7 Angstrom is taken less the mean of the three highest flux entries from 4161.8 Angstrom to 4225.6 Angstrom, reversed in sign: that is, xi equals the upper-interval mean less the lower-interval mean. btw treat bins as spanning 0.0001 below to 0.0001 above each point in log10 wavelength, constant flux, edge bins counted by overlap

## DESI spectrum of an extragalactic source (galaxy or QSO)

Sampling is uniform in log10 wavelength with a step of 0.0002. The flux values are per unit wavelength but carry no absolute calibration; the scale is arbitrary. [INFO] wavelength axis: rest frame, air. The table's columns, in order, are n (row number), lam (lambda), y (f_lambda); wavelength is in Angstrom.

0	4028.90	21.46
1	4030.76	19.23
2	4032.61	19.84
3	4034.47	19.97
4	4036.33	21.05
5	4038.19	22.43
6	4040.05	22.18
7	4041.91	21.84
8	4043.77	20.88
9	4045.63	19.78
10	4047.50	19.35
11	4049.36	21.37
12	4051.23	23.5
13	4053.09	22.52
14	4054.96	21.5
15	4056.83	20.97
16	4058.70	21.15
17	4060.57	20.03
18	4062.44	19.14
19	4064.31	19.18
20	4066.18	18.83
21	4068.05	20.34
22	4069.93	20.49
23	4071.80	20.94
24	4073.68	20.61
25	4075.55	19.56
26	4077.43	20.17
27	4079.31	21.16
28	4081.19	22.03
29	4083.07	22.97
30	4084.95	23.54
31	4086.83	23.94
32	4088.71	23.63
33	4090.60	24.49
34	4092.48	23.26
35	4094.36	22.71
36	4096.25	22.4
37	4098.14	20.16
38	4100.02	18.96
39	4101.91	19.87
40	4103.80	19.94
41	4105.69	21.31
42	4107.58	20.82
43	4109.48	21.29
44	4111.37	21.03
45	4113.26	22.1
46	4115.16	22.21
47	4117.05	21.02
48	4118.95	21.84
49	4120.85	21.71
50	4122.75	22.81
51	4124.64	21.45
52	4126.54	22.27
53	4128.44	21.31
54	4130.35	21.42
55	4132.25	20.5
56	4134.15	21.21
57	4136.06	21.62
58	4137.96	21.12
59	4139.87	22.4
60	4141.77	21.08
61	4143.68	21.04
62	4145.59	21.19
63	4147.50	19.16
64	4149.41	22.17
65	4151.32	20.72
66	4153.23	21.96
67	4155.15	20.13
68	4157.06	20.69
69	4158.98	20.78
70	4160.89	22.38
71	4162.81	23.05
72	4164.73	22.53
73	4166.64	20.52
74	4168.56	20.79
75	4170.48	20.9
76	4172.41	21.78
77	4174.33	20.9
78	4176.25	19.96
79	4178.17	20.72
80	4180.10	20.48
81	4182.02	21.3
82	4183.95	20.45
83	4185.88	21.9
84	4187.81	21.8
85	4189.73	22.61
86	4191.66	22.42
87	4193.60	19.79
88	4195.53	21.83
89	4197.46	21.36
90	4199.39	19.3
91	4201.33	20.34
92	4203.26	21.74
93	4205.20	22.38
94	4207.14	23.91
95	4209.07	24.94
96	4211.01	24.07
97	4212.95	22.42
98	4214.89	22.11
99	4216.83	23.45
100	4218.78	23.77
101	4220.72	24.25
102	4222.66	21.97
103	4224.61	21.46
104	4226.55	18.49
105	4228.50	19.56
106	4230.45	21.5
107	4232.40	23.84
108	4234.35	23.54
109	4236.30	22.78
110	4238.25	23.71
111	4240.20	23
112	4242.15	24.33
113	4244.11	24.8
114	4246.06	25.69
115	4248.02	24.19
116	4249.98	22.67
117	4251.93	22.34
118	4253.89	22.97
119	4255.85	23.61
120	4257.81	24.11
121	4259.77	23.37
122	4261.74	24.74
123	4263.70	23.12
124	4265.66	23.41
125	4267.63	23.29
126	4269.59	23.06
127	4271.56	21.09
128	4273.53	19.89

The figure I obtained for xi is 0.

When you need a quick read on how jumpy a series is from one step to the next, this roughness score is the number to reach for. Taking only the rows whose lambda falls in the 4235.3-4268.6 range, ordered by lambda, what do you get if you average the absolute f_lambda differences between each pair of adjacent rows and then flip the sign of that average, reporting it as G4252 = -0.85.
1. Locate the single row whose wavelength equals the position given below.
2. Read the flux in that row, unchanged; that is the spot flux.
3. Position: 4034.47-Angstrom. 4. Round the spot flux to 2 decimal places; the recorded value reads 19.97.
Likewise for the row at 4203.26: 21.74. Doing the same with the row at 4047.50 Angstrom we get 19.35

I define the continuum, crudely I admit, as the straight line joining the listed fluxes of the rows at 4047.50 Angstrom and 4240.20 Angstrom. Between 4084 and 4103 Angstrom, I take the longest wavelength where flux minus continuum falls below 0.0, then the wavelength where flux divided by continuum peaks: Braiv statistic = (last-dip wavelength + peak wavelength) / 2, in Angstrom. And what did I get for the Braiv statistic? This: 4096.3 Angstrom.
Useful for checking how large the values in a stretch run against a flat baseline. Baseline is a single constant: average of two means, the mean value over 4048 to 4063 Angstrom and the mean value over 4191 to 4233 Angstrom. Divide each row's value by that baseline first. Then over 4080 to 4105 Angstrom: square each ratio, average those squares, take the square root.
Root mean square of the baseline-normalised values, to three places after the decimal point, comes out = 1.026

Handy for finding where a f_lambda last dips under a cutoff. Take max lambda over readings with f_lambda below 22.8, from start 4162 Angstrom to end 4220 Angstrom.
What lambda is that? 4214.89 Angstrom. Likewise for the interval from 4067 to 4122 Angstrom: 4120.85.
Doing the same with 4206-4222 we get 4214.89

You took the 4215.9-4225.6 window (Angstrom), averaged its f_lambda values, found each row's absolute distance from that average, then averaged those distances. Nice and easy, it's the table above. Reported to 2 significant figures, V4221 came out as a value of 1.0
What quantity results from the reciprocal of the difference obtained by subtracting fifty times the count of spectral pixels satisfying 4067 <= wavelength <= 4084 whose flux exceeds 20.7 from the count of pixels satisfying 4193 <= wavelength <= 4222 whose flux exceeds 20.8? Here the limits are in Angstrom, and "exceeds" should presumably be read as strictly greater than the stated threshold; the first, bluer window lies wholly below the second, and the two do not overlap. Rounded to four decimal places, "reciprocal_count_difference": -0.0053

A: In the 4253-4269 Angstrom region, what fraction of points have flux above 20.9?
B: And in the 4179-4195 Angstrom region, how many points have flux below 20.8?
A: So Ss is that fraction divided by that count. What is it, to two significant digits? 0.33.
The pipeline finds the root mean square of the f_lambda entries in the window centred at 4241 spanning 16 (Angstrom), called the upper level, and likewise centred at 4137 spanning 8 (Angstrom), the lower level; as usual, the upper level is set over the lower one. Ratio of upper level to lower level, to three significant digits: 1.11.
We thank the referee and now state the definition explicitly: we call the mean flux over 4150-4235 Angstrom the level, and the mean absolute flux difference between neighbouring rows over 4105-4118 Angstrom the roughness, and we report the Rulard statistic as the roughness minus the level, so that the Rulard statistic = -21.1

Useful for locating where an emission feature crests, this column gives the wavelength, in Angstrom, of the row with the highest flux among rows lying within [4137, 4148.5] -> 4139.87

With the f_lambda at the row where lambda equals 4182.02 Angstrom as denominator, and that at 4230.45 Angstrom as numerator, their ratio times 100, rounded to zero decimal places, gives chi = 101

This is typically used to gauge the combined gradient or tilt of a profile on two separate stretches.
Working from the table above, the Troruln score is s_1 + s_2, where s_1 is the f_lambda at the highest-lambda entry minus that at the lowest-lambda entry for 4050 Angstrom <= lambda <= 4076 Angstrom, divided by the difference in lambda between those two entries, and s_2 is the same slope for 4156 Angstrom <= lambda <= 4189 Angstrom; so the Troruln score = -0.13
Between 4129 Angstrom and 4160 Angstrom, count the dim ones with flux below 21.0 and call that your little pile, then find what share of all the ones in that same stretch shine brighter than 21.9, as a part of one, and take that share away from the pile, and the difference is 6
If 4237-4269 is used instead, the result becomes -1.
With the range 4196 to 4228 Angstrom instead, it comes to 2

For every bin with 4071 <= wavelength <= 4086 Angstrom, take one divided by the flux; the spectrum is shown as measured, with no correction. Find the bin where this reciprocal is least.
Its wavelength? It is 4084.95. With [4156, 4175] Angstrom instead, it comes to 4162.81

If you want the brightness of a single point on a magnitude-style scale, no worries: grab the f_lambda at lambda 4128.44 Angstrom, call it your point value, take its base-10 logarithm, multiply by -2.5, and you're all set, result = -3.32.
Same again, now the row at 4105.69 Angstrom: -3.32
